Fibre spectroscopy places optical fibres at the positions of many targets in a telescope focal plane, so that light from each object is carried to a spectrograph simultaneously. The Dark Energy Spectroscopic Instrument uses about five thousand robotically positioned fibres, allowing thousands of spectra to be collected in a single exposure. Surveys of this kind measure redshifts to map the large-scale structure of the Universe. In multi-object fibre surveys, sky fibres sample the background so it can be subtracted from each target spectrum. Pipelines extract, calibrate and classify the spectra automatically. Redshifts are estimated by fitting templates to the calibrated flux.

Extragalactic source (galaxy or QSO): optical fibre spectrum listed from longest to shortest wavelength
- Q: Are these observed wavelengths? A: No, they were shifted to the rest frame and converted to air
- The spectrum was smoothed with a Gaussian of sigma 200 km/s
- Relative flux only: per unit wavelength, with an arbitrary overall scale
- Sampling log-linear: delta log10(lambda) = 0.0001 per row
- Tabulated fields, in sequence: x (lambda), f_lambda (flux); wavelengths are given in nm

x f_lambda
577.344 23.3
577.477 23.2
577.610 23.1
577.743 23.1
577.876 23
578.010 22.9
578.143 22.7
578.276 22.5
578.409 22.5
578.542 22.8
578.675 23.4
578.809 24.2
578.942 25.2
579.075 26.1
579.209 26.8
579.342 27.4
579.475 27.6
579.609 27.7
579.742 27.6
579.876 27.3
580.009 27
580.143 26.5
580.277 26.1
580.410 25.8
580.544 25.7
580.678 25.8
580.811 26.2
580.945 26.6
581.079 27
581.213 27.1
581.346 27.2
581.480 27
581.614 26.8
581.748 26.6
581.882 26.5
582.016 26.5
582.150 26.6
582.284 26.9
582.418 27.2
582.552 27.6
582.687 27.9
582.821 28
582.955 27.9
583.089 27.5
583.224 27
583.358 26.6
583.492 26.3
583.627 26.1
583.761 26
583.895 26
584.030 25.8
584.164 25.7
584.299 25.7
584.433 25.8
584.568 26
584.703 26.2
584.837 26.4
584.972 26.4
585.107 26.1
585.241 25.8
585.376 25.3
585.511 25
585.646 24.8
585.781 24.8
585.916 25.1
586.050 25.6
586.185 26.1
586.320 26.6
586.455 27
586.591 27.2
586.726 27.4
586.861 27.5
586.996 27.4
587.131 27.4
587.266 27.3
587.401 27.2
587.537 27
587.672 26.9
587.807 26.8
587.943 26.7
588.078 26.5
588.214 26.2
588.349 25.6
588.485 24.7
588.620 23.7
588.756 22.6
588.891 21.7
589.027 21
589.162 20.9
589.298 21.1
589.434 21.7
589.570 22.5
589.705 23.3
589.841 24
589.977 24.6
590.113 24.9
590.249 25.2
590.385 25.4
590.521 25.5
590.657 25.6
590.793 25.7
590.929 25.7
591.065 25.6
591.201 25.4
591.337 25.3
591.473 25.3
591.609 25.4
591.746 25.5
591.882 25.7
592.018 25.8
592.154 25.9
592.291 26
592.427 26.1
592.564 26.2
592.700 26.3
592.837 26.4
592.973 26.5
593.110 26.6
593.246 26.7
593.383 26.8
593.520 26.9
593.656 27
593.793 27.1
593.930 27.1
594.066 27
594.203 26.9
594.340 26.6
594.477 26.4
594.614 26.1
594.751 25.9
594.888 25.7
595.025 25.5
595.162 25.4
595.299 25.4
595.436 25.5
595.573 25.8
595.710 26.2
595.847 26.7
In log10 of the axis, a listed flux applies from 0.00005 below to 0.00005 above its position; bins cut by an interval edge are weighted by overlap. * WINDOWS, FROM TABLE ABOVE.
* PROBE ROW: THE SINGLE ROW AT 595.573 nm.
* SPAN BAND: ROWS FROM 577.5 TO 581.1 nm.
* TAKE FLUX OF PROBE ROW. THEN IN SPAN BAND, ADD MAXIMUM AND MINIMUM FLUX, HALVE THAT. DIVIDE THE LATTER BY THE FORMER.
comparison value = 0.97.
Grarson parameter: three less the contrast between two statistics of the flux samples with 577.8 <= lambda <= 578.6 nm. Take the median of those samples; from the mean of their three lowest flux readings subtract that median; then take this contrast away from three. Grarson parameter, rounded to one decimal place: 3.2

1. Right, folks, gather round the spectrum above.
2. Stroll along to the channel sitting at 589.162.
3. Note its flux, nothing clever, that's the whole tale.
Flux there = 20.9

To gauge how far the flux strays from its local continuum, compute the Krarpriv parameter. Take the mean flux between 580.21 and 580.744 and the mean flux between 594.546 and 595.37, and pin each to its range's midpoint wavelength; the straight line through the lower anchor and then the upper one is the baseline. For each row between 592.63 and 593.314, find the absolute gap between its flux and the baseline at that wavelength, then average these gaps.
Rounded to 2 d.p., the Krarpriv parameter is 0.81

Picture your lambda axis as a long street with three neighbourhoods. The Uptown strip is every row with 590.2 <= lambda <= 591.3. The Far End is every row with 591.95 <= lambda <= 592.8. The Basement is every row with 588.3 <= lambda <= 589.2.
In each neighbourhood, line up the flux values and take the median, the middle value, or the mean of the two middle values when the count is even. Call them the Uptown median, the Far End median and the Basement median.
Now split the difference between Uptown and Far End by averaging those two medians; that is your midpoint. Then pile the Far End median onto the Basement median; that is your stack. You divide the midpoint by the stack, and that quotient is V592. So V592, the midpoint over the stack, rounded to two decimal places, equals 0.53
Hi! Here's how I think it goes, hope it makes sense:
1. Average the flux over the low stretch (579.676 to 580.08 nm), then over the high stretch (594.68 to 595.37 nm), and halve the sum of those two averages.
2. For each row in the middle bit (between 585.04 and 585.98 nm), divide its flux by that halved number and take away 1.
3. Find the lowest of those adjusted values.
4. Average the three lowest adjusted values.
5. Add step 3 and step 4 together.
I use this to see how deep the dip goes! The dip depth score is -0.12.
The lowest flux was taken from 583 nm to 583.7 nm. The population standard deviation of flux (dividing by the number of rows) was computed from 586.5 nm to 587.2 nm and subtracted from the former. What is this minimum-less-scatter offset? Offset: 26.0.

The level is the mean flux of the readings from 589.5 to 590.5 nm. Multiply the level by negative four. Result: -97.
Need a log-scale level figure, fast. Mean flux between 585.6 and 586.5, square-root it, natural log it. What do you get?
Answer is 1.62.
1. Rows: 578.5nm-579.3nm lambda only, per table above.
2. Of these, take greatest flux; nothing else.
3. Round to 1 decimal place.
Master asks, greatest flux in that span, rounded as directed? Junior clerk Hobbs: 26.8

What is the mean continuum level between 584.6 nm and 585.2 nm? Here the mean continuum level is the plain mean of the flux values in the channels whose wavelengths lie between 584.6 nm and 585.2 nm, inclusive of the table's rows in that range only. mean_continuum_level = 26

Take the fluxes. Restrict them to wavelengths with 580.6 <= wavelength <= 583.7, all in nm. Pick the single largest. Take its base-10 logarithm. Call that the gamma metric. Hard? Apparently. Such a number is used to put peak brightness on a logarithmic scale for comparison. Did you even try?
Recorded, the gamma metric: 1.45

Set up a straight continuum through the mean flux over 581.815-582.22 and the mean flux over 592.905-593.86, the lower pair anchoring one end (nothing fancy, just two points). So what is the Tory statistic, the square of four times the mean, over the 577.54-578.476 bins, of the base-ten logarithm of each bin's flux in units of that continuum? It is 0.065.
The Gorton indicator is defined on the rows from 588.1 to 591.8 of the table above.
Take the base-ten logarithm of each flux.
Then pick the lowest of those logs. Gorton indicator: 1.32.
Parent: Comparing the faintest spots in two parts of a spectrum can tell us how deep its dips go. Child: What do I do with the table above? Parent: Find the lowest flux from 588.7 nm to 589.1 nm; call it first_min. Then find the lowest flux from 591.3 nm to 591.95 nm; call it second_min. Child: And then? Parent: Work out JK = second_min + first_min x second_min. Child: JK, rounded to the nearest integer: 557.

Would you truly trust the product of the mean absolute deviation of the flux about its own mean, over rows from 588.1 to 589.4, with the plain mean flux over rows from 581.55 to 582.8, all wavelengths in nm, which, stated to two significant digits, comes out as 48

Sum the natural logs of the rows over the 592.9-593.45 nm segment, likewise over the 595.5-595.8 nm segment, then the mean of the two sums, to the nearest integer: 10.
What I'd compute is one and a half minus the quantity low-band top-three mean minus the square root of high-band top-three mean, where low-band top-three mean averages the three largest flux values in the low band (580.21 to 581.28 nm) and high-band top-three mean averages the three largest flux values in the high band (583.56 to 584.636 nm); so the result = -20.3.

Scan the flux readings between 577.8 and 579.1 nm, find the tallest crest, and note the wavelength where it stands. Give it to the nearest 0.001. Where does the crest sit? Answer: 579.075 nm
